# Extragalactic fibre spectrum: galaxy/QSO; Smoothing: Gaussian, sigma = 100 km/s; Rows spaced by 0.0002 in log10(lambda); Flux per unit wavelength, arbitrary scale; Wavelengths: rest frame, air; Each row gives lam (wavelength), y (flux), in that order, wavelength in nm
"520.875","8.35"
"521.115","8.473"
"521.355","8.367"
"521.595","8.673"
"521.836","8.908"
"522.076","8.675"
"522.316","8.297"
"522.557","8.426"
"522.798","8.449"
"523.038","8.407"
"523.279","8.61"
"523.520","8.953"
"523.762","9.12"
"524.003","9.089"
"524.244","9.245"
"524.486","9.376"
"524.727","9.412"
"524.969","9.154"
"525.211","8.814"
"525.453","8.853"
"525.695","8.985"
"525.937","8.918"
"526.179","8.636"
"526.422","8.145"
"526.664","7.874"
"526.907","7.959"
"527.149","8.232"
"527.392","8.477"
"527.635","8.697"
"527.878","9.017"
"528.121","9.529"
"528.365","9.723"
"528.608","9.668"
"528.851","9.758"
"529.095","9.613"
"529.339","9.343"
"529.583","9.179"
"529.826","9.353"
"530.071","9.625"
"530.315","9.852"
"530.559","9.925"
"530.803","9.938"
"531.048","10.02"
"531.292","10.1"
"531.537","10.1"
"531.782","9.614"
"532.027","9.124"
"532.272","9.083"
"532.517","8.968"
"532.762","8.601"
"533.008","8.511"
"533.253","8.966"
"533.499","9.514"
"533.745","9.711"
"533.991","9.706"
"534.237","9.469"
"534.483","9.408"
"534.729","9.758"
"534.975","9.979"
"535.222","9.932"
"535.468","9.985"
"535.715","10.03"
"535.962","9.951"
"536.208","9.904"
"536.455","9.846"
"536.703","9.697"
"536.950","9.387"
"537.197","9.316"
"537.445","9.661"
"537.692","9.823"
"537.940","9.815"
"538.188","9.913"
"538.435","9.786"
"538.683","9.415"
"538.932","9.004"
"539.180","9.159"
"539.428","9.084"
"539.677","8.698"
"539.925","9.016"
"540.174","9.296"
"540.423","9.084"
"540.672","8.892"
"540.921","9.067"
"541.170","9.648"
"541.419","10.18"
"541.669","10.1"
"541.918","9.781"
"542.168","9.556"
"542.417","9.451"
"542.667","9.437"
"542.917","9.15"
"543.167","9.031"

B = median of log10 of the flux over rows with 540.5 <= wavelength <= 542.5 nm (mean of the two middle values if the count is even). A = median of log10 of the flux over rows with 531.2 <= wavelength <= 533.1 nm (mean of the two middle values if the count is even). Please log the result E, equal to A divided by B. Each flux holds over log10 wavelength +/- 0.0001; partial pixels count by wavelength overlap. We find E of 0.976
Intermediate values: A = 0.959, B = 0.982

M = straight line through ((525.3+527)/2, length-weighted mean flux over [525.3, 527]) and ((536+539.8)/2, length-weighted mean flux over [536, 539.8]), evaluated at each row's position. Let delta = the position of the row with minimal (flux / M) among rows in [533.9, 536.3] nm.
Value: 534.483 nm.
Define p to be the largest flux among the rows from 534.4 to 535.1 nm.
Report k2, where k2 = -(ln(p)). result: -2.30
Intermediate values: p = 9.979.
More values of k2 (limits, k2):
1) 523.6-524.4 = -2.22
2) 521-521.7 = -2.16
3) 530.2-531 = -2.30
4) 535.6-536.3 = -2.31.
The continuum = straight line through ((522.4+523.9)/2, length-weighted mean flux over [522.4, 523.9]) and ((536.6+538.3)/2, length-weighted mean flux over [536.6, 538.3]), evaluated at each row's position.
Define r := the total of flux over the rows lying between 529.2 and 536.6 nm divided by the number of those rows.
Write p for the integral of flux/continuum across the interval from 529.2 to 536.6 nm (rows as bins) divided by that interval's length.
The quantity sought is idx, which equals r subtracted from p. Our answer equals -8.56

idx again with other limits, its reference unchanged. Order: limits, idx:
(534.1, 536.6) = -8.79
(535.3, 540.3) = -8.55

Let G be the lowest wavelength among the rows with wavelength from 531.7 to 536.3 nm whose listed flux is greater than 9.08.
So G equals 531.782 nm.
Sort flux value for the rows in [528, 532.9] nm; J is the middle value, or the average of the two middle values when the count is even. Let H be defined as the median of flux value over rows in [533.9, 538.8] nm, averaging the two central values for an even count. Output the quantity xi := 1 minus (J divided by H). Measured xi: 0.02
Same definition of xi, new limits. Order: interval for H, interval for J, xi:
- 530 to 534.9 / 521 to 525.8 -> 0.08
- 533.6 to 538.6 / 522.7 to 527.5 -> 0.10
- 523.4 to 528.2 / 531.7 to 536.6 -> -0.08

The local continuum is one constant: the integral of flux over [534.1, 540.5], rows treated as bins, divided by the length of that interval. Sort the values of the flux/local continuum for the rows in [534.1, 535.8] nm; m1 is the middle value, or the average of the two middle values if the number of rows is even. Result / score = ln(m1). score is 0.04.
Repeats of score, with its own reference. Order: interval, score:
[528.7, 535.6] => 0.01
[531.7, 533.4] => -0.06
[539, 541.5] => -0.05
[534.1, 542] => 0.01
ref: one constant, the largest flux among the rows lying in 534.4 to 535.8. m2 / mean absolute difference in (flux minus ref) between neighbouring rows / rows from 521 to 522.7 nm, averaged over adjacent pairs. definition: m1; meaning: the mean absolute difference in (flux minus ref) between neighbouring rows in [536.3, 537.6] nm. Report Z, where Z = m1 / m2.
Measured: 0.95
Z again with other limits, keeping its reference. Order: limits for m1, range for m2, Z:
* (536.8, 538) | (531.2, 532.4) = 0.58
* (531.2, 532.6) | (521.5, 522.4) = 0.80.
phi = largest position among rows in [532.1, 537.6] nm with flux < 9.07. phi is 533.253 nm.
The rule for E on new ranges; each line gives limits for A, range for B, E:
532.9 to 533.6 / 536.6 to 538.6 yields 0.964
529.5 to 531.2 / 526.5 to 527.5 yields 1.094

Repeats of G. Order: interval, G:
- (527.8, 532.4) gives 528.121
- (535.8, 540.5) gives 535.962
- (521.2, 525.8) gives 523.762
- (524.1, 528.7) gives 524.244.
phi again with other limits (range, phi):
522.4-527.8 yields 527.635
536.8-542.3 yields 540.921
